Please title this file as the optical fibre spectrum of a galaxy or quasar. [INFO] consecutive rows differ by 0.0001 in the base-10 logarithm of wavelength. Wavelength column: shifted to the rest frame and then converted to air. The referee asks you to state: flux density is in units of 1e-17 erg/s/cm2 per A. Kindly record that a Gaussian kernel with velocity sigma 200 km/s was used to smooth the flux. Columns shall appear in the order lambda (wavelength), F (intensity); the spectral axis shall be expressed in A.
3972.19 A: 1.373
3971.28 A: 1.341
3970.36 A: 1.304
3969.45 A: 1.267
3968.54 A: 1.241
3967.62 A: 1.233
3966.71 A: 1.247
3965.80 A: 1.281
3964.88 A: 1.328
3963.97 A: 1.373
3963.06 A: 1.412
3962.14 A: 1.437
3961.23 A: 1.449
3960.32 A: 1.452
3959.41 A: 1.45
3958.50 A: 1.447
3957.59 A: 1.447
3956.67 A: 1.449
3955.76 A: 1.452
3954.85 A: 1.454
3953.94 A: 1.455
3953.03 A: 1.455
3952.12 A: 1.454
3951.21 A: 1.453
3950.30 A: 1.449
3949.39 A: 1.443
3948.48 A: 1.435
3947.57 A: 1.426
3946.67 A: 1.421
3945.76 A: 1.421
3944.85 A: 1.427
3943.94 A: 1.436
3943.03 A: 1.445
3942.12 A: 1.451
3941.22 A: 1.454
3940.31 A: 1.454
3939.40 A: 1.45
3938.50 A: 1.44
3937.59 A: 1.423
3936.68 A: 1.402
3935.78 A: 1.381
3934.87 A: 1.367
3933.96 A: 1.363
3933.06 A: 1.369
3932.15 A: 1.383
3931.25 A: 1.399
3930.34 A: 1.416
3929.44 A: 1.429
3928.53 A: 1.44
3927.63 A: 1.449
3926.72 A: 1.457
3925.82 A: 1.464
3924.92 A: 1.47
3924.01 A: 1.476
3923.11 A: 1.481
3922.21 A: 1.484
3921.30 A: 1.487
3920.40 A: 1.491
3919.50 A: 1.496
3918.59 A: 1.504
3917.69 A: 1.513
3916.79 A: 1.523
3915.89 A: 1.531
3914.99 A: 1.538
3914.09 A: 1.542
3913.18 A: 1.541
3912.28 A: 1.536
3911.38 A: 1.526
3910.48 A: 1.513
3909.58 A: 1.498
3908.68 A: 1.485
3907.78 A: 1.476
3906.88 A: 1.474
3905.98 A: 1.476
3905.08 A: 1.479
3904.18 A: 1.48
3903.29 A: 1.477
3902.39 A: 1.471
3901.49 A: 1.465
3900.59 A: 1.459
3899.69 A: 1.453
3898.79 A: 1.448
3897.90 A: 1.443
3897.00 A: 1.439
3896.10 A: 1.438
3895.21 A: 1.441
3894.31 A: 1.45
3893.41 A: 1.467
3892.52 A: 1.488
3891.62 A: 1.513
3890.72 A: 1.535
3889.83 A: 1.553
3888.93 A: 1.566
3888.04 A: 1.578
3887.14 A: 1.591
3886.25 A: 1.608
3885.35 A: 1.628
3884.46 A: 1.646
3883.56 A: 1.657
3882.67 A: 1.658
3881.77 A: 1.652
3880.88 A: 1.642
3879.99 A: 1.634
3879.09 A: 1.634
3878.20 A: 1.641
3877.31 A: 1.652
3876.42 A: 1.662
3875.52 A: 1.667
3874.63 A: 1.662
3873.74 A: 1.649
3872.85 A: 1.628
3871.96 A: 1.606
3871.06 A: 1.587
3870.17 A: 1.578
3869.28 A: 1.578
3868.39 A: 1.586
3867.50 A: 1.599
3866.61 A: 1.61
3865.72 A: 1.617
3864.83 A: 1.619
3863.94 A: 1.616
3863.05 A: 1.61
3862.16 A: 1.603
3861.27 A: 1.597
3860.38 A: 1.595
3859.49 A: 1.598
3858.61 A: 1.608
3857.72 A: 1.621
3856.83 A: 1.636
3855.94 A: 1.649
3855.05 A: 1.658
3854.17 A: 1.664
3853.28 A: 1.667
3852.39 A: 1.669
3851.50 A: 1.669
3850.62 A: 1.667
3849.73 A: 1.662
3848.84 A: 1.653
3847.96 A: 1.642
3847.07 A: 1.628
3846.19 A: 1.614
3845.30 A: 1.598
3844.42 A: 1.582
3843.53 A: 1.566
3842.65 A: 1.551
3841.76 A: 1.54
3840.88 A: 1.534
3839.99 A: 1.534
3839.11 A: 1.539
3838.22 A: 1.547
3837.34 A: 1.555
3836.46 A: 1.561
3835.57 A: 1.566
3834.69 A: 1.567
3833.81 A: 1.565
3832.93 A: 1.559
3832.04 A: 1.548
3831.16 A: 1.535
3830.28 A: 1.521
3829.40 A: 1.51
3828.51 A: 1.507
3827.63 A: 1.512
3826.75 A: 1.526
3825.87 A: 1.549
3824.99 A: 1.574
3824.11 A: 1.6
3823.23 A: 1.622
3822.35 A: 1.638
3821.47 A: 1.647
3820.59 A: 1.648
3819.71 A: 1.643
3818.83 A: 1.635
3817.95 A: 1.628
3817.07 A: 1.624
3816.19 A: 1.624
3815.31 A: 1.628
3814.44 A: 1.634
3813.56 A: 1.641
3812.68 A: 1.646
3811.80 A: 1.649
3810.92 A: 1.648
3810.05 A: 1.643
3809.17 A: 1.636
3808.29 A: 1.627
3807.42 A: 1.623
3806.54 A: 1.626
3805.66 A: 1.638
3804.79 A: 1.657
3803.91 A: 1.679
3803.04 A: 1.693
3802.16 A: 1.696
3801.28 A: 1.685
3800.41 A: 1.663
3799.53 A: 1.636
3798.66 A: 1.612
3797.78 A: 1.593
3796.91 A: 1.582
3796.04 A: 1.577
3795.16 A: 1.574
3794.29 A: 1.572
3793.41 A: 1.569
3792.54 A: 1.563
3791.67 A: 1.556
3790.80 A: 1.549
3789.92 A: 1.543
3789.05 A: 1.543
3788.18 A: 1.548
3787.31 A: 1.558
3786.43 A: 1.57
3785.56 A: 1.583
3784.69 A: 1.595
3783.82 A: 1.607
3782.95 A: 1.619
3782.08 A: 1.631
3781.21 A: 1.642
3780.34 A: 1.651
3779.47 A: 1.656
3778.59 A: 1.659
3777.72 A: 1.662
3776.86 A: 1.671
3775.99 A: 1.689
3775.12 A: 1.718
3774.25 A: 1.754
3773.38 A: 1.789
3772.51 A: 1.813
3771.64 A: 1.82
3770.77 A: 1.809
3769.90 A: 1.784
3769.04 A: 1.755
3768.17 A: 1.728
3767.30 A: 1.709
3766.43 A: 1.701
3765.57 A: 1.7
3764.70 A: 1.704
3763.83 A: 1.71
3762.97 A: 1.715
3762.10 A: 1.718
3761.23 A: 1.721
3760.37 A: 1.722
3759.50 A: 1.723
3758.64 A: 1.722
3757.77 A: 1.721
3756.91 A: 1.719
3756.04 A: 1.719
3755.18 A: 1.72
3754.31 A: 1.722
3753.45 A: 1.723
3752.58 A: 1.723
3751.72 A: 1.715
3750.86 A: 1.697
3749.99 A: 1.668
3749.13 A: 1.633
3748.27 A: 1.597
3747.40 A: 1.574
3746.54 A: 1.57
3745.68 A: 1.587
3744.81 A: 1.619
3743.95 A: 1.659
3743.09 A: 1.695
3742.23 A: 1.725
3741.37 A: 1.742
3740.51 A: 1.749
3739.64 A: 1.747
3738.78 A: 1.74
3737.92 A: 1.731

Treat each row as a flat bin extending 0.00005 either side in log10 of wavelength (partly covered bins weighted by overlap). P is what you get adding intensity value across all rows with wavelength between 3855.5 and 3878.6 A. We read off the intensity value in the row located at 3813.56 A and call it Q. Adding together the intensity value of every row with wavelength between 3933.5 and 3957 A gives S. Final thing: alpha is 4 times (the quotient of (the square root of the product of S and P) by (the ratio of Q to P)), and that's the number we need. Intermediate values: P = 42.1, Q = 1.641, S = 37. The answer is 4061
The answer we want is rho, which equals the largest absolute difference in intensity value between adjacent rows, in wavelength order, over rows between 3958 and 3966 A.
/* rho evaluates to 0.0470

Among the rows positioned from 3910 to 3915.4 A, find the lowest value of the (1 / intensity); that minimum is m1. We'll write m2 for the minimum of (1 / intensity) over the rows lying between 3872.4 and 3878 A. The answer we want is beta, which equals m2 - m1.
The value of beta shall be -0.049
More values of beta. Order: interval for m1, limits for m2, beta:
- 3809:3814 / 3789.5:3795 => 0.030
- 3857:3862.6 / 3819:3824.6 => -0.010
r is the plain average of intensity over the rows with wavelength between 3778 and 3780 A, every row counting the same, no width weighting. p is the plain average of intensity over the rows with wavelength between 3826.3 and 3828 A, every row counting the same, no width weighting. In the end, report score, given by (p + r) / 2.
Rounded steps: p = 1.52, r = 1.66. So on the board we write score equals 1.59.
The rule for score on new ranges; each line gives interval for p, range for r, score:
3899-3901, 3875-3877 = 1.56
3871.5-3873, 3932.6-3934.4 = 1.49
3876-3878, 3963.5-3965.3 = 1.50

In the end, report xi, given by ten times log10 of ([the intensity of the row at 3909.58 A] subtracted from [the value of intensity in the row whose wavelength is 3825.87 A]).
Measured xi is -12.9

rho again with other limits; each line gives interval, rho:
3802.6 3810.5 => 0.0220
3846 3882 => 0.0220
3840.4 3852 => 0.0160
